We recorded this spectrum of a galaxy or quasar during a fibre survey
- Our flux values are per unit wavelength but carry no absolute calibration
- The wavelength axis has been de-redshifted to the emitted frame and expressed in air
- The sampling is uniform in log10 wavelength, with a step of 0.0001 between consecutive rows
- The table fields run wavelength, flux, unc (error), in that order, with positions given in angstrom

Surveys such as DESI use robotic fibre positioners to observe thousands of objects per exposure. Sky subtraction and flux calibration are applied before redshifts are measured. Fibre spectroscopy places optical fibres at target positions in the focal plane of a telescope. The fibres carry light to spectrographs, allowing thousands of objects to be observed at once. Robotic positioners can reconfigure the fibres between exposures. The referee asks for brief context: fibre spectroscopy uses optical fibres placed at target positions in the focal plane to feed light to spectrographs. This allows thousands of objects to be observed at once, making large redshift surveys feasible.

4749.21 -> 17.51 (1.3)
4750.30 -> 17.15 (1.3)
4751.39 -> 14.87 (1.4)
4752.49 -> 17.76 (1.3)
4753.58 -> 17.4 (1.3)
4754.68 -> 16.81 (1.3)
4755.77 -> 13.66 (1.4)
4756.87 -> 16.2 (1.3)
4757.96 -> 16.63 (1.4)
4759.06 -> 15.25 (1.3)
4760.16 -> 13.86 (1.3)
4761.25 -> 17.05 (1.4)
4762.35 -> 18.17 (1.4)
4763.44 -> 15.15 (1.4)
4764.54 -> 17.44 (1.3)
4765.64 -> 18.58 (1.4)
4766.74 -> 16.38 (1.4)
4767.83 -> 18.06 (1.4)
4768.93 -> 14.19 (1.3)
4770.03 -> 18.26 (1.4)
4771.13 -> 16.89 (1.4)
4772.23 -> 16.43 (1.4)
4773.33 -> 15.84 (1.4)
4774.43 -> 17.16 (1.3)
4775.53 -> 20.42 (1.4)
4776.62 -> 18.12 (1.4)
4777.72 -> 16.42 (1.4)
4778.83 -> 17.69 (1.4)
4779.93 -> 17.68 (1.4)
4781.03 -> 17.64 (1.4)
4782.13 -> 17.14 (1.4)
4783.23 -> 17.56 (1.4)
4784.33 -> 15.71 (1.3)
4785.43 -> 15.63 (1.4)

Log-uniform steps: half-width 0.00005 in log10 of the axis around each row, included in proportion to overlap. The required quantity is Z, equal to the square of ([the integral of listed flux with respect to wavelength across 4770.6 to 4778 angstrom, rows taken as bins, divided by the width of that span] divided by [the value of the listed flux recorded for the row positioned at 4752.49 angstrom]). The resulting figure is 0.96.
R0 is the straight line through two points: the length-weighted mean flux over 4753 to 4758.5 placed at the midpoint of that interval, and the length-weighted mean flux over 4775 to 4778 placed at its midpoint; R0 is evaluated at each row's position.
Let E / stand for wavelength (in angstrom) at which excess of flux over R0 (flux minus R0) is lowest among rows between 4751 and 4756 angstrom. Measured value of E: 4755.77 angstrom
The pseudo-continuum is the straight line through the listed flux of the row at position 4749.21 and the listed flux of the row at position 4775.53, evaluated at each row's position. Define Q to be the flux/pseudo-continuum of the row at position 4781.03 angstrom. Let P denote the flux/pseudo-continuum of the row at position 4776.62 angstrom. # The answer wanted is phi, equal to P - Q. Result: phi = 0.04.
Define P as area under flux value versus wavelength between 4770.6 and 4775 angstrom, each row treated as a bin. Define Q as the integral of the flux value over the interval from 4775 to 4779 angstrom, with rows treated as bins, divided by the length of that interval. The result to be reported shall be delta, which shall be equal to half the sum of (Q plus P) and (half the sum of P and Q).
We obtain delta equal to 68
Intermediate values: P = 73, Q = 18.2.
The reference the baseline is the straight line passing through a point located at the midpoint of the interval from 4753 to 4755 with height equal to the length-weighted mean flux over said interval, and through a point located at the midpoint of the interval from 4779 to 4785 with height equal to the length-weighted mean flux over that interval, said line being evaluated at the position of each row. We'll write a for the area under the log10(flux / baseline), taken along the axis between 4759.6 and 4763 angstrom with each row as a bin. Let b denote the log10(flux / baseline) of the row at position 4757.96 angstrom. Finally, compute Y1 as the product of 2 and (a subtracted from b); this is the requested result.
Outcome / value 0.14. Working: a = -0.08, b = -0.013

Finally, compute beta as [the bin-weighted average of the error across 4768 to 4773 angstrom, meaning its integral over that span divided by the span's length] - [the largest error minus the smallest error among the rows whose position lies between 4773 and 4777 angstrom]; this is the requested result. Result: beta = 1.28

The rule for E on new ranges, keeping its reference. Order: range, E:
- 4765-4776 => 4768.93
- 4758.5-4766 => 4760.16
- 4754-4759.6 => 4755.77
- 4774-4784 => 4777.72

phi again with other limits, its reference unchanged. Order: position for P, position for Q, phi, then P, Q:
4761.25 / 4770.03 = -0.02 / 0.90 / 0.92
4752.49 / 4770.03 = 0.07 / 0.99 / 0.92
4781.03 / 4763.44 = 0.04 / 0.84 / 0.79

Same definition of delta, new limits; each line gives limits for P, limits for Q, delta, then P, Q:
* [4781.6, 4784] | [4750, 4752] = 43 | 41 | 15.9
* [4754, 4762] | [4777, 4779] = 107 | 126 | 16.9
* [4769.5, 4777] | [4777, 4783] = 112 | 132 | 17.3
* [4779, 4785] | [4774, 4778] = 91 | 103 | 18.2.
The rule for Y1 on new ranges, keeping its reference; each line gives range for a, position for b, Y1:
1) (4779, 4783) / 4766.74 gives -0.11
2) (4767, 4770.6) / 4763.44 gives -0.02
